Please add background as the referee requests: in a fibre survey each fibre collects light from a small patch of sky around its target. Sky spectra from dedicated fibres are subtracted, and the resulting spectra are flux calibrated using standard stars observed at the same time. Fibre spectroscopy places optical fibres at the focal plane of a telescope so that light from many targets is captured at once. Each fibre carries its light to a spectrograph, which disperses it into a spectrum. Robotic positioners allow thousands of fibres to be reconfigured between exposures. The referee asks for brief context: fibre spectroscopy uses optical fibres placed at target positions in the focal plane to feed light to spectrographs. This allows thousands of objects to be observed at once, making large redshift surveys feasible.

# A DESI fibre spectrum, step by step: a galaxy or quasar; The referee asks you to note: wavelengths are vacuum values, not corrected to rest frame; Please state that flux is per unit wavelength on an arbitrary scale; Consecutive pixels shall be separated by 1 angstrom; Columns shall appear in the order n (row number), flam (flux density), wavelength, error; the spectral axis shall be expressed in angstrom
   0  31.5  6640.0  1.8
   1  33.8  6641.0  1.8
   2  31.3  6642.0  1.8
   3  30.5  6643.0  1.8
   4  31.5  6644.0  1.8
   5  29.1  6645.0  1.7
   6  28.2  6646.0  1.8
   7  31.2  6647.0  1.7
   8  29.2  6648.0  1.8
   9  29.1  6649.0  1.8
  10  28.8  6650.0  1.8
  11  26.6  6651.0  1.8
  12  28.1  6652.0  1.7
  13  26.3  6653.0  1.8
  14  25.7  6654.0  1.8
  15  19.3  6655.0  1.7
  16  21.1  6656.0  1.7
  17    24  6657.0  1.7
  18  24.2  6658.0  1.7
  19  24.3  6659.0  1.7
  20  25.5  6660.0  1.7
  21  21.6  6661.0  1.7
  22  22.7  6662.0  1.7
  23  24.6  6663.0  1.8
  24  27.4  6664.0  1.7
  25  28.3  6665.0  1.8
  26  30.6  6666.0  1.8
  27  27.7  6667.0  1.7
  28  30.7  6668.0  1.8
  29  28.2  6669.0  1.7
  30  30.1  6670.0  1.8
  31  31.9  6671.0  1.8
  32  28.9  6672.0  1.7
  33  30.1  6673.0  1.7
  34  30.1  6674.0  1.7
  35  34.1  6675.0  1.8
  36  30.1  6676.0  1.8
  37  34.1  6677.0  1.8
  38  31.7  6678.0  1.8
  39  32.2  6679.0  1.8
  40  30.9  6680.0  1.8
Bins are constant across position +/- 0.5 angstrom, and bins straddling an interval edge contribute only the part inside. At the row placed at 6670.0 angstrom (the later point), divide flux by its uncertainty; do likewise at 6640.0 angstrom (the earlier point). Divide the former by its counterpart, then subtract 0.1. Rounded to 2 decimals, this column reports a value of 0.86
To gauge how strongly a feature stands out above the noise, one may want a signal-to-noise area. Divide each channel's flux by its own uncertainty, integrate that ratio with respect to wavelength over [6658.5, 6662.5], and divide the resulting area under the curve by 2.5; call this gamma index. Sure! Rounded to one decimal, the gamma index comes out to 22.1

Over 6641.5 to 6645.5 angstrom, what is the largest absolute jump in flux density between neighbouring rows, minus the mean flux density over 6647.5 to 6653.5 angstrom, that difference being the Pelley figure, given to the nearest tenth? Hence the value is -25.6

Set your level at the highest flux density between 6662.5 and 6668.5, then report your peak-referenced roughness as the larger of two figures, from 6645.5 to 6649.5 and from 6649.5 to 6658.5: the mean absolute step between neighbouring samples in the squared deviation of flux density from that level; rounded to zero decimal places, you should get 29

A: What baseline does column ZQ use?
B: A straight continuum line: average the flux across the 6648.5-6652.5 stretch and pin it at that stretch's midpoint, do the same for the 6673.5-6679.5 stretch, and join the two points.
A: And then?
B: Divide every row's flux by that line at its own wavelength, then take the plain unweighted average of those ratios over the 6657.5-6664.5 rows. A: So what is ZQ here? 0.82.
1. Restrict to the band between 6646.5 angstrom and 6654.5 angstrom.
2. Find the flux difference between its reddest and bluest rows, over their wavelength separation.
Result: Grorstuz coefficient -0.8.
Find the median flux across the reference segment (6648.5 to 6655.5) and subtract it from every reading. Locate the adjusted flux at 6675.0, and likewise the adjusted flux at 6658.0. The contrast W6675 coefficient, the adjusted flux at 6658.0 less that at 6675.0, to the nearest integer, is -10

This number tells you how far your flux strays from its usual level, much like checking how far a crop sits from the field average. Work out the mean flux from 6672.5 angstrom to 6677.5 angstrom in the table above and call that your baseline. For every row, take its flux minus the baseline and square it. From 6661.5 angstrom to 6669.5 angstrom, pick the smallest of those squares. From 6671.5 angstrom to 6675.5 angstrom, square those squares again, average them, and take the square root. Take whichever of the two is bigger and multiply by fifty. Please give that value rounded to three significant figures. 260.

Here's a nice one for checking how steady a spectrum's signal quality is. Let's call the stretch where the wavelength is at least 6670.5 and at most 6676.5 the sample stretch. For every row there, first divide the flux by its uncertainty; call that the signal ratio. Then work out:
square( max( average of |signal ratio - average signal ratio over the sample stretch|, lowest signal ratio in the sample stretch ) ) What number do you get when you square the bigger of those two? 280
